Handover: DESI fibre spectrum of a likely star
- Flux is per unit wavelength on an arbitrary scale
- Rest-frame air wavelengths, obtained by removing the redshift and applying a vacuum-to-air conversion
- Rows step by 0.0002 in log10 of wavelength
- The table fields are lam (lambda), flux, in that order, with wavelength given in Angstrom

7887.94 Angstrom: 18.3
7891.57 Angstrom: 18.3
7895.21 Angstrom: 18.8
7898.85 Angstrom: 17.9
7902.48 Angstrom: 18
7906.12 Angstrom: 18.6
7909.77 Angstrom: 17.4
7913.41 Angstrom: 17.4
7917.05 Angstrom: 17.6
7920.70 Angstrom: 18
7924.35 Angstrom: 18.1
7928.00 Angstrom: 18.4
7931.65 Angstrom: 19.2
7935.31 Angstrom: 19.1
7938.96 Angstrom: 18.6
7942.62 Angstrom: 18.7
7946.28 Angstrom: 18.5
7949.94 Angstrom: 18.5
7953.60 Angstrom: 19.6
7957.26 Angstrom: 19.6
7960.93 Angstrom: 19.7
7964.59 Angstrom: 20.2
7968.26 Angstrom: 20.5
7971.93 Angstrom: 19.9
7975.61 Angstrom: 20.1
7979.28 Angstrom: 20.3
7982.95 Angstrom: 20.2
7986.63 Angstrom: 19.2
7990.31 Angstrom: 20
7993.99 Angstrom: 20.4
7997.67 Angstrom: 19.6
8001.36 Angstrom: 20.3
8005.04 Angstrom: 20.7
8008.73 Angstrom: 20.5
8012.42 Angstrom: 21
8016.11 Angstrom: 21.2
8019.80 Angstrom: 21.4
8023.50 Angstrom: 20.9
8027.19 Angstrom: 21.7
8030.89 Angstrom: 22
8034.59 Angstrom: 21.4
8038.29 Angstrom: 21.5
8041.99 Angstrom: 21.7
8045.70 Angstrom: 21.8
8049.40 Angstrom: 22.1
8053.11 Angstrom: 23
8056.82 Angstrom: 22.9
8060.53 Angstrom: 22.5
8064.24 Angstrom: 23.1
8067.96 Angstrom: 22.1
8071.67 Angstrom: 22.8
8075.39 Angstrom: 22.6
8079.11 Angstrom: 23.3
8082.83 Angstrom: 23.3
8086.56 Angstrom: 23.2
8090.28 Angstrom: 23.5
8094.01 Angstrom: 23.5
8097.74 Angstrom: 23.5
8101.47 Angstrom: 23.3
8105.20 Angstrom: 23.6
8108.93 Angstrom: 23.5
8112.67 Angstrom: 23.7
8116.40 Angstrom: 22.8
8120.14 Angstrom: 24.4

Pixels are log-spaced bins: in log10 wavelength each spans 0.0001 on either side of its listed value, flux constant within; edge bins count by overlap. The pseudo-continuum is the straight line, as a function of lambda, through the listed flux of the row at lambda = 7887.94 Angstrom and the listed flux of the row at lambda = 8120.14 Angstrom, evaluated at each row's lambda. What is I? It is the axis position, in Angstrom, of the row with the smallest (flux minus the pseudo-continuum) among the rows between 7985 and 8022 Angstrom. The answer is 7986.63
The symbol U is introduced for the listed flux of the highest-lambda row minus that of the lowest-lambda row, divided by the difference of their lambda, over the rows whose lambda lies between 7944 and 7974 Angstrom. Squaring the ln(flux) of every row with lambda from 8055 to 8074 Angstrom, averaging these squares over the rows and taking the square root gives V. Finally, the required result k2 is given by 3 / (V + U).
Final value 0.94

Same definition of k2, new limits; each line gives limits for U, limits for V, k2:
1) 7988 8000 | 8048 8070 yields 0.98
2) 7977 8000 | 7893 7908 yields 1.05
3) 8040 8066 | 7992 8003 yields 0.98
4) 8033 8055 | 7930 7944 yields 0.99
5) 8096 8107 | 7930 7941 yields 1.01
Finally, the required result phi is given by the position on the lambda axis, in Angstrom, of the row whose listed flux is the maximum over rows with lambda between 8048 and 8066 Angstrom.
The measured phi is 8064.24 Angstrom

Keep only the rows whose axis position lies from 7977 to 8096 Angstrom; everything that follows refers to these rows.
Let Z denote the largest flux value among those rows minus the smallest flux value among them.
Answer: 4.3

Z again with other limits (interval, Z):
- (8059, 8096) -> 1.4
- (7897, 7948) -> 1.8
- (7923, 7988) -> 2.4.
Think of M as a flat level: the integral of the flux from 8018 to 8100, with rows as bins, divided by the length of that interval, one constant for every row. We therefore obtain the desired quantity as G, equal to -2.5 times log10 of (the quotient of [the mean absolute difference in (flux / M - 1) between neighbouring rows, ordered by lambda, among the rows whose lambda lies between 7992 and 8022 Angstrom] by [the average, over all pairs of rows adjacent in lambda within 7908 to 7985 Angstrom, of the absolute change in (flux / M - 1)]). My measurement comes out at -0.4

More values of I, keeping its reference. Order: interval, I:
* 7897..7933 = 7913.41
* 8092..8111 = 8101.47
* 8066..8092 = 8067.96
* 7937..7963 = 7949.94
